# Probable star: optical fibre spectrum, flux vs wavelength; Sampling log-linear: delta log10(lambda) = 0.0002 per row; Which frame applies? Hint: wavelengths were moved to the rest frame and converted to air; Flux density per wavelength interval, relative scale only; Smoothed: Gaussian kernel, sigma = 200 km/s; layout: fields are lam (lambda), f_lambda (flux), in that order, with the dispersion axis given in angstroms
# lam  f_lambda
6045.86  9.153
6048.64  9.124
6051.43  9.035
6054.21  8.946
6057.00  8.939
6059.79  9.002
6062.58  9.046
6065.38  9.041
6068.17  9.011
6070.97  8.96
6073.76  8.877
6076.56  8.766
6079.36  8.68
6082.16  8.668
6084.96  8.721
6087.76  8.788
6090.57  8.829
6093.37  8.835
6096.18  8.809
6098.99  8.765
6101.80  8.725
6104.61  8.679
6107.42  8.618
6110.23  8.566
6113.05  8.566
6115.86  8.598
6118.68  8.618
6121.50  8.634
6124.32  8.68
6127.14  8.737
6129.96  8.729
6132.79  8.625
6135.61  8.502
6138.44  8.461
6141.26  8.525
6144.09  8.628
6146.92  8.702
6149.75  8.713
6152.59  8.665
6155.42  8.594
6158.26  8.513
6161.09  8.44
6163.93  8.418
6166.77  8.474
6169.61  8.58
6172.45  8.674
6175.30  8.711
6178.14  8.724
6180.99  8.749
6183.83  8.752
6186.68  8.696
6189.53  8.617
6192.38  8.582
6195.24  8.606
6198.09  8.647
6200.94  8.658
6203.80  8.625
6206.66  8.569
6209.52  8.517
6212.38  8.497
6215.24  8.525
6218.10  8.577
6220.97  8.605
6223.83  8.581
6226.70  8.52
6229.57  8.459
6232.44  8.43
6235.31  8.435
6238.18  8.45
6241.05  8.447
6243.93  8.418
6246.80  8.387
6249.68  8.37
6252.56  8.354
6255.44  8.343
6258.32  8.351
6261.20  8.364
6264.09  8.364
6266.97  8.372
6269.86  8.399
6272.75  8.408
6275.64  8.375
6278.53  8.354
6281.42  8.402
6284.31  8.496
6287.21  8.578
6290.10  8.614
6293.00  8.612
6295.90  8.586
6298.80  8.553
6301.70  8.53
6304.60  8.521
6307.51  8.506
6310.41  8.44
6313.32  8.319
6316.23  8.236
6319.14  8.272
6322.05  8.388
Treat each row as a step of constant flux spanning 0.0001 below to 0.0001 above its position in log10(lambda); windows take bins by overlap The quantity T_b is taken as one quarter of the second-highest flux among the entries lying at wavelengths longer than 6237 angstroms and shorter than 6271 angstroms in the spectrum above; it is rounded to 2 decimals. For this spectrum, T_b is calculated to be 2.11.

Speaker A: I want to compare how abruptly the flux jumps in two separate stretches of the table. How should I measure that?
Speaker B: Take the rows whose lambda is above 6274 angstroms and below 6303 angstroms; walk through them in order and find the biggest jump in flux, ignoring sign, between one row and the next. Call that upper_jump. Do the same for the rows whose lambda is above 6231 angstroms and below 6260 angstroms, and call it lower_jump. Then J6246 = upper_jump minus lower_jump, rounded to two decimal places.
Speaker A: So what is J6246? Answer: 0.06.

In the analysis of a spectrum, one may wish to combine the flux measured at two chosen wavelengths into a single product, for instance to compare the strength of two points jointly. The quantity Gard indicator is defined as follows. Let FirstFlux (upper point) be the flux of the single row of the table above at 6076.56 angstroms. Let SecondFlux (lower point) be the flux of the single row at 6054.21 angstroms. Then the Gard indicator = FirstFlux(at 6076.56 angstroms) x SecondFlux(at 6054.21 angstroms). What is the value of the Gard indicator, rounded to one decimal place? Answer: 78.4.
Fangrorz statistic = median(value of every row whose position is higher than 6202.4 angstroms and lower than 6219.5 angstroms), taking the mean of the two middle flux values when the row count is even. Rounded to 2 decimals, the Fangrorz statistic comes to 8.55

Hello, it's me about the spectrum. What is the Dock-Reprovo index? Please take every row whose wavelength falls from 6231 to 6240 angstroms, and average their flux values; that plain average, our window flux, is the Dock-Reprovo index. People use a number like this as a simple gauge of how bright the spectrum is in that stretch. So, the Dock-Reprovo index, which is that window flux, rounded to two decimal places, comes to 8.44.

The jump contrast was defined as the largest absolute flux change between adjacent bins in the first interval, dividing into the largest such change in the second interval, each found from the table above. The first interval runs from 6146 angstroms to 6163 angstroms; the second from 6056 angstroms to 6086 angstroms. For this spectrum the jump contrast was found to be 1.4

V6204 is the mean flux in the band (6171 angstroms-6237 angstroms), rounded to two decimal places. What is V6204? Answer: 8.60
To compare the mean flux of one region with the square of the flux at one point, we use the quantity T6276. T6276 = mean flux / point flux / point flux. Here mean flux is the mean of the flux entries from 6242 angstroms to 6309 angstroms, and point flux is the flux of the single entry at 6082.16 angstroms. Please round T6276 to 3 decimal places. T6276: 0.112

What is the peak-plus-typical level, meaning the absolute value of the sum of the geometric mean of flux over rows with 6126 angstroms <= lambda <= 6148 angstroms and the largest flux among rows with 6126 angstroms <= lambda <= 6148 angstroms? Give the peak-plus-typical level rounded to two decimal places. 17.35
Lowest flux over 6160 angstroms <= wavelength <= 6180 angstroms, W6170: 8.418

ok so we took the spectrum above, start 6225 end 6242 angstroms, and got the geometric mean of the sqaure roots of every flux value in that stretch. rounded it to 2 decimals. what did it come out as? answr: 2.91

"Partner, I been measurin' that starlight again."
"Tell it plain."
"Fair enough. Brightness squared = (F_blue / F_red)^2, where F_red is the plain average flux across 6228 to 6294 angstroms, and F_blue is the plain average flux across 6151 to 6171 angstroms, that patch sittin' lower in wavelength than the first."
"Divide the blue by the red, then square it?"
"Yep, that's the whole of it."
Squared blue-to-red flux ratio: 1.02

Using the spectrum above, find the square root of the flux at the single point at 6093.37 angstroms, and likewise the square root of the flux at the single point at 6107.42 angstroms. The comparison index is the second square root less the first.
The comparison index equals -0.037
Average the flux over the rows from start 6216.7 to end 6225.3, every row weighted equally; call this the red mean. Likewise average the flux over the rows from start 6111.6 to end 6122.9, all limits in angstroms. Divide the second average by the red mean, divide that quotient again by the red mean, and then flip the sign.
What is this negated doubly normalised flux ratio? -0.117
